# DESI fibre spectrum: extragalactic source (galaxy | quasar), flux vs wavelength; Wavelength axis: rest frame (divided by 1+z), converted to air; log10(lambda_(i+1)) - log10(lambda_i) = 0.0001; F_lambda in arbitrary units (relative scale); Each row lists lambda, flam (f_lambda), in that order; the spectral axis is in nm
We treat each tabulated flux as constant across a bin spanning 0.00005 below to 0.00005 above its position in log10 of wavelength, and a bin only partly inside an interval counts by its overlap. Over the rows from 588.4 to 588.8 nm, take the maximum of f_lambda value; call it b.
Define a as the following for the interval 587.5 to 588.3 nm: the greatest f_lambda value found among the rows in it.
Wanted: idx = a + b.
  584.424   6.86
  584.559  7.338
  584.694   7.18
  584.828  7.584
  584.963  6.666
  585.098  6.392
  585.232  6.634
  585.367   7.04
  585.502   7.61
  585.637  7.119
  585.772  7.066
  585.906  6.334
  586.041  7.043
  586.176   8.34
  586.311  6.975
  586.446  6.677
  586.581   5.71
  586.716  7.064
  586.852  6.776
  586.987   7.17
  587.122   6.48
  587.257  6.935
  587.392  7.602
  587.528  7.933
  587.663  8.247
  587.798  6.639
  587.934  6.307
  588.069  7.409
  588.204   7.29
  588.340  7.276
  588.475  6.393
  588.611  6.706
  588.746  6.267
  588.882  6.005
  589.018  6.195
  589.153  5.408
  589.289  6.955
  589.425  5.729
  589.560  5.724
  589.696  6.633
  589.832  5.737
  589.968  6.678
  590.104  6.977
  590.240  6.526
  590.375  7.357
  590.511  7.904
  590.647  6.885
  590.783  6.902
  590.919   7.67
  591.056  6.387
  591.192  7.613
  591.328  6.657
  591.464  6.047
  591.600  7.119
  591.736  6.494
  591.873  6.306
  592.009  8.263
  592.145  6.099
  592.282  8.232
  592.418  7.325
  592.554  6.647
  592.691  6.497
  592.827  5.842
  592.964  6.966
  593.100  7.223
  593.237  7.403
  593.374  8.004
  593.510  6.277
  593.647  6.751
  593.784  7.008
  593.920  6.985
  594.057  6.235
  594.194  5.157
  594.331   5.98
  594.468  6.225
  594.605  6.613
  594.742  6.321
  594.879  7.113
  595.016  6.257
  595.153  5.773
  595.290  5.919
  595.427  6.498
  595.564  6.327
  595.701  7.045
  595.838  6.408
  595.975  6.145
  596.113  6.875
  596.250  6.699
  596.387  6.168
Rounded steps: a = 8.247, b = 6.706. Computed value 15.0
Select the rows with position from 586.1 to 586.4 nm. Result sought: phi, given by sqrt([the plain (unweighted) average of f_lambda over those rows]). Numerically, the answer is 2.77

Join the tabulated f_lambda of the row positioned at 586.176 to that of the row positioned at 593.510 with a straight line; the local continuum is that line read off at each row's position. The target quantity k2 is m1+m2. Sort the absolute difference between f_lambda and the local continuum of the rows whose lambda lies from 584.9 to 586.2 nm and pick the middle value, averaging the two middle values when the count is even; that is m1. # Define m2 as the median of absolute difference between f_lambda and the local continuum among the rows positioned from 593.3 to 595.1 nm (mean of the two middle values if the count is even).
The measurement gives 2.0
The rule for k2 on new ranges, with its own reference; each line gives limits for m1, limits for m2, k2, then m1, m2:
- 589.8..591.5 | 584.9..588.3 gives 1.9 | 0.60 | 1.33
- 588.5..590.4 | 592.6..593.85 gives 1.8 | 1.15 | 0.63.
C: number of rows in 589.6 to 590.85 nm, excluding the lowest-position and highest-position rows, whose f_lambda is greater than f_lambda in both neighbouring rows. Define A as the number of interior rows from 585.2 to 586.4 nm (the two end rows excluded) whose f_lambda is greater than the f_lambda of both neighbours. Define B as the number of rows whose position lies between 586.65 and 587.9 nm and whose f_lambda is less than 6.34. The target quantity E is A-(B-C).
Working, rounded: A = 2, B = 0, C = 2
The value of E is 4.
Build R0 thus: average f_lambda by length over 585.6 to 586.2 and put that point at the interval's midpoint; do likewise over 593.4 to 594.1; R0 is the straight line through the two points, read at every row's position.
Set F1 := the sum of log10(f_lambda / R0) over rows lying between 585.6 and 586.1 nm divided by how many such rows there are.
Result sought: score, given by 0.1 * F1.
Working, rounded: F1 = -0.014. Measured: -0.0014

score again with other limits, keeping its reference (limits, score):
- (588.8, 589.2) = -0.0075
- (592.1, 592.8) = 0.0007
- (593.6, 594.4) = -0.0028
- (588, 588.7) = 0.0000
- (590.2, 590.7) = 0.0015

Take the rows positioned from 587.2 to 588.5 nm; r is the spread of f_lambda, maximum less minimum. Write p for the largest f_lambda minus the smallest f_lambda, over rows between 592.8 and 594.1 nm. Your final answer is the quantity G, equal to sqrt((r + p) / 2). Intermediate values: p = 2.16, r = 1.9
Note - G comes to 1.43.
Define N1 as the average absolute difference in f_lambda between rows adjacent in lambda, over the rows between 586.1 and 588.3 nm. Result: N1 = 0.69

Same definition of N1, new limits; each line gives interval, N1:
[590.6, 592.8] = 0.98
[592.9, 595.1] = 0.58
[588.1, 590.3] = 0.61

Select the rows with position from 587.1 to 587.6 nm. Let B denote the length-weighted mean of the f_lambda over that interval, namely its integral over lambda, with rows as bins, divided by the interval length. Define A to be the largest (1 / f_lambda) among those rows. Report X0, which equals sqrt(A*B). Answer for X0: 1.06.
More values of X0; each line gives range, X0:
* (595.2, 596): 1.04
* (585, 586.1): 1.04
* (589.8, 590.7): 1.10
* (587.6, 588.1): 1.06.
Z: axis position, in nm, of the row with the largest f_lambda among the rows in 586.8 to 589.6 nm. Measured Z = 587.663 nm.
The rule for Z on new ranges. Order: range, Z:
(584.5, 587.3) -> 586.176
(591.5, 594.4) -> 592.009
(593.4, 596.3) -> 594.879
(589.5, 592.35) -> 592.009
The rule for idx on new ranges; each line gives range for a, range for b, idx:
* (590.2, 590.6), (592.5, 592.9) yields 14.6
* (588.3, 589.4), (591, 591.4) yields 14.9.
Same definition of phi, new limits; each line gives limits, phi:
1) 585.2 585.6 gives 2.66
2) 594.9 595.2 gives 2.45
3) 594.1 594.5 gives 2.41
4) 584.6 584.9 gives 2.72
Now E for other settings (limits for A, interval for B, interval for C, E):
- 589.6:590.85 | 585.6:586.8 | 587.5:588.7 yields 2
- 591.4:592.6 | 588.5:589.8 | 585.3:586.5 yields -1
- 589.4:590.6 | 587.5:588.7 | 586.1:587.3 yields 3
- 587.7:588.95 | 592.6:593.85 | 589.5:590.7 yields 3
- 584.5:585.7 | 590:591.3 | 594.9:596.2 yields 4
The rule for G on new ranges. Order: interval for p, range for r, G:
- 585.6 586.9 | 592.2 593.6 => 1.58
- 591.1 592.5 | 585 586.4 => 1.45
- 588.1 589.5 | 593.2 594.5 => 1.54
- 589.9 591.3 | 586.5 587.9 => 1.42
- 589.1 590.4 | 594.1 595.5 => 1.40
